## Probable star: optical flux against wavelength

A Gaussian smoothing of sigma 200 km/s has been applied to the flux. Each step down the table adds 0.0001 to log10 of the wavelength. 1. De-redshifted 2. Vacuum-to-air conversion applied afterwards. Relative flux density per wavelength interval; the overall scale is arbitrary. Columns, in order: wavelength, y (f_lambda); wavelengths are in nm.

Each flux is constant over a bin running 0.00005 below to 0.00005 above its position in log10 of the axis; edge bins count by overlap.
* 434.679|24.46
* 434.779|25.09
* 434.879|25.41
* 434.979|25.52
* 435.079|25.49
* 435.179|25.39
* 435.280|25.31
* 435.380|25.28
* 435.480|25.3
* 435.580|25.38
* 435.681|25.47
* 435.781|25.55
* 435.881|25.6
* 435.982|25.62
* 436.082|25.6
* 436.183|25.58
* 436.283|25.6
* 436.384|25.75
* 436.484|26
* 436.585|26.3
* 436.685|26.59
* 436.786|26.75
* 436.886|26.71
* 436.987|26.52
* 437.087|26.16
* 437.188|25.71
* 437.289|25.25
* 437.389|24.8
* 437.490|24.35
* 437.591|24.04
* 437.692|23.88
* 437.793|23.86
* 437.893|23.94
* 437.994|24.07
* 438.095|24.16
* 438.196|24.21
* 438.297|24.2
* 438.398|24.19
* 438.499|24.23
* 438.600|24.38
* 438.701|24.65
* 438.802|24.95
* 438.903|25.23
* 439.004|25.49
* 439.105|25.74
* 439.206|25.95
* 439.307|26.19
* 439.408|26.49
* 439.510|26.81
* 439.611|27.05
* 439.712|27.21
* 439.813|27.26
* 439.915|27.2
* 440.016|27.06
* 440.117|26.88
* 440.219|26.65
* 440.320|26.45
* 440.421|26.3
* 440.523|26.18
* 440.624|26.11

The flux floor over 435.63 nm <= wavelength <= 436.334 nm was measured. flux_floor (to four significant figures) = 25.47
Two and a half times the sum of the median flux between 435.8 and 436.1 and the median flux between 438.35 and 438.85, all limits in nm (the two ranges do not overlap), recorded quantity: 125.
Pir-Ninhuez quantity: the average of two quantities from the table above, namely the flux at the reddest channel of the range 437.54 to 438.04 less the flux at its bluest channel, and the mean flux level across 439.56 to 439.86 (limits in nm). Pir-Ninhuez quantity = 13.6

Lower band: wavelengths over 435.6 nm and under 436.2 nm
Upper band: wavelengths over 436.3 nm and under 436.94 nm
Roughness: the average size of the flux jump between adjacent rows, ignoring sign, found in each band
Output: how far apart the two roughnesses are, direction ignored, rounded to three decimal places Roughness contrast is 0.170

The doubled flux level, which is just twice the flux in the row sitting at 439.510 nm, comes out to 53.6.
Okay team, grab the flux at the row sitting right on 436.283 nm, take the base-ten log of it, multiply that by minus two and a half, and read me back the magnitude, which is -3.52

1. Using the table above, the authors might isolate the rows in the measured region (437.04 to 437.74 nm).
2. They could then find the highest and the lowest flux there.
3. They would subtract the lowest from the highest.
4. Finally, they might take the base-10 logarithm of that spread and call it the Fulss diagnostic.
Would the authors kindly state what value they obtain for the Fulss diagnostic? 0.36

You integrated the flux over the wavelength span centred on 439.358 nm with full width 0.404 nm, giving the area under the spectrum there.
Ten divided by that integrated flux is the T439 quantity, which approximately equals 0.94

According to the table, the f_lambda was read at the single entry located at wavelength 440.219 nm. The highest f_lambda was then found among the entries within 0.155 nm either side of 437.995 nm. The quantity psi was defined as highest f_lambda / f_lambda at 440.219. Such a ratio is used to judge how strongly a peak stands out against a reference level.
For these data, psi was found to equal 0.91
